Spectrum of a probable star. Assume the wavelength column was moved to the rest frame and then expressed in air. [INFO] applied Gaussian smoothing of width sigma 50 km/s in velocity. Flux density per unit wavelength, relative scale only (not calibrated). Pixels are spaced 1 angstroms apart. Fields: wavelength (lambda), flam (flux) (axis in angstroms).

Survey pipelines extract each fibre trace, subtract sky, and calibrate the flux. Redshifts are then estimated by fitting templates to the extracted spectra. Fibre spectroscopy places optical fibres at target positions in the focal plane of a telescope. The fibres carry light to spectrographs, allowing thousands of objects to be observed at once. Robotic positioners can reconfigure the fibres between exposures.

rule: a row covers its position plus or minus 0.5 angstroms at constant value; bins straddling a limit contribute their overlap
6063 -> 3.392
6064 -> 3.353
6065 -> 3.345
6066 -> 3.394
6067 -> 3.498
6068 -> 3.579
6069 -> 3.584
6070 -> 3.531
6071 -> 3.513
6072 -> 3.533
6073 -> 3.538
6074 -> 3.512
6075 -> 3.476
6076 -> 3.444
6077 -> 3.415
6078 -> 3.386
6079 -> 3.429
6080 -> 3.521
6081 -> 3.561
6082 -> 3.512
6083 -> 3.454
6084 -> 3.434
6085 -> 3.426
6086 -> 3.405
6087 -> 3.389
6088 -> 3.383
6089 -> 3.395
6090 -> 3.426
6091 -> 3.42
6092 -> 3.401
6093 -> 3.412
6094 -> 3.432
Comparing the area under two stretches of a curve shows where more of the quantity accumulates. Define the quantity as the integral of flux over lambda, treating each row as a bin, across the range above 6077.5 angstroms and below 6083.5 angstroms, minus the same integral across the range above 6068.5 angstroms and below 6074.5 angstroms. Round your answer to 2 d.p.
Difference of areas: -0.35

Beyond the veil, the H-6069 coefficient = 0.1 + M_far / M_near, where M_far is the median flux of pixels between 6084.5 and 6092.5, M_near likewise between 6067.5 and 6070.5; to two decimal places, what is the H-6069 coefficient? 1.05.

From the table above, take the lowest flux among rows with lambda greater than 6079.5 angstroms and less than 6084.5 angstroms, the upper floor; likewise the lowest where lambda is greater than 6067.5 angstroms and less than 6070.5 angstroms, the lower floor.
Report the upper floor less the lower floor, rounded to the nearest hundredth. -0.10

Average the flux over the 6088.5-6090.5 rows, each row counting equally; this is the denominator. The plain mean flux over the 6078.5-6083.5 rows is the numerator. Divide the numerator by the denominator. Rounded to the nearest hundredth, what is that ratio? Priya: 1.02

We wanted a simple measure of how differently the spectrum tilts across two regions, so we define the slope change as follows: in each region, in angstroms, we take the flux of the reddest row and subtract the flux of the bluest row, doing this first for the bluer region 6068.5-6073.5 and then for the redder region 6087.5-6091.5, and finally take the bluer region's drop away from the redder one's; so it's 0.1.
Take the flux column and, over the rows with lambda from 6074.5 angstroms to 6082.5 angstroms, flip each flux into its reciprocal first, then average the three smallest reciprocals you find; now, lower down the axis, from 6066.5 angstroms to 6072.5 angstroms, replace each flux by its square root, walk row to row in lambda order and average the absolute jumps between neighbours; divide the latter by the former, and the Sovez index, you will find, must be 0.0332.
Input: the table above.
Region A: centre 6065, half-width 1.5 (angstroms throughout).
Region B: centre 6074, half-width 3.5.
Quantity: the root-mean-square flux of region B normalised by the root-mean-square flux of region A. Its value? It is 1.04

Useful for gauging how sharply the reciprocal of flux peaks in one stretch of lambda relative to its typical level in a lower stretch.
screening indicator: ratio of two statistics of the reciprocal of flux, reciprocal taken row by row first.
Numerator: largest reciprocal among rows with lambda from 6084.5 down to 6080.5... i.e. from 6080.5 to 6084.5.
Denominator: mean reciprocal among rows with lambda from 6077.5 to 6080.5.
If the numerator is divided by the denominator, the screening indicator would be 1.00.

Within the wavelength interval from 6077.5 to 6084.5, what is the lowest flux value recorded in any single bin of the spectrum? 3.386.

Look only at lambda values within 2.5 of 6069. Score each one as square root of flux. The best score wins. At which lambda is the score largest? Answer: 6069 angstroms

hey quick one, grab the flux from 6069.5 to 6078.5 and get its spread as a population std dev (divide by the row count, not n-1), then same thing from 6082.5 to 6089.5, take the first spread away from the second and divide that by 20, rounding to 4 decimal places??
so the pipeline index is -0.0014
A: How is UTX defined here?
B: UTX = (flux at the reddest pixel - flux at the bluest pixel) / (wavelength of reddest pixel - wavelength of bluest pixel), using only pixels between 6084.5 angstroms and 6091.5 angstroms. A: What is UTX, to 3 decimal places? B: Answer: -0.001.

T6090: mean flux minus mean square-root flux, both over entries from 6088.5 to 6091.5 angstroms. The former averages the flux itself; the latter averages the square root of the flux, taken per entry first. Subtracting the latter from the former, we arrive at 1.57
